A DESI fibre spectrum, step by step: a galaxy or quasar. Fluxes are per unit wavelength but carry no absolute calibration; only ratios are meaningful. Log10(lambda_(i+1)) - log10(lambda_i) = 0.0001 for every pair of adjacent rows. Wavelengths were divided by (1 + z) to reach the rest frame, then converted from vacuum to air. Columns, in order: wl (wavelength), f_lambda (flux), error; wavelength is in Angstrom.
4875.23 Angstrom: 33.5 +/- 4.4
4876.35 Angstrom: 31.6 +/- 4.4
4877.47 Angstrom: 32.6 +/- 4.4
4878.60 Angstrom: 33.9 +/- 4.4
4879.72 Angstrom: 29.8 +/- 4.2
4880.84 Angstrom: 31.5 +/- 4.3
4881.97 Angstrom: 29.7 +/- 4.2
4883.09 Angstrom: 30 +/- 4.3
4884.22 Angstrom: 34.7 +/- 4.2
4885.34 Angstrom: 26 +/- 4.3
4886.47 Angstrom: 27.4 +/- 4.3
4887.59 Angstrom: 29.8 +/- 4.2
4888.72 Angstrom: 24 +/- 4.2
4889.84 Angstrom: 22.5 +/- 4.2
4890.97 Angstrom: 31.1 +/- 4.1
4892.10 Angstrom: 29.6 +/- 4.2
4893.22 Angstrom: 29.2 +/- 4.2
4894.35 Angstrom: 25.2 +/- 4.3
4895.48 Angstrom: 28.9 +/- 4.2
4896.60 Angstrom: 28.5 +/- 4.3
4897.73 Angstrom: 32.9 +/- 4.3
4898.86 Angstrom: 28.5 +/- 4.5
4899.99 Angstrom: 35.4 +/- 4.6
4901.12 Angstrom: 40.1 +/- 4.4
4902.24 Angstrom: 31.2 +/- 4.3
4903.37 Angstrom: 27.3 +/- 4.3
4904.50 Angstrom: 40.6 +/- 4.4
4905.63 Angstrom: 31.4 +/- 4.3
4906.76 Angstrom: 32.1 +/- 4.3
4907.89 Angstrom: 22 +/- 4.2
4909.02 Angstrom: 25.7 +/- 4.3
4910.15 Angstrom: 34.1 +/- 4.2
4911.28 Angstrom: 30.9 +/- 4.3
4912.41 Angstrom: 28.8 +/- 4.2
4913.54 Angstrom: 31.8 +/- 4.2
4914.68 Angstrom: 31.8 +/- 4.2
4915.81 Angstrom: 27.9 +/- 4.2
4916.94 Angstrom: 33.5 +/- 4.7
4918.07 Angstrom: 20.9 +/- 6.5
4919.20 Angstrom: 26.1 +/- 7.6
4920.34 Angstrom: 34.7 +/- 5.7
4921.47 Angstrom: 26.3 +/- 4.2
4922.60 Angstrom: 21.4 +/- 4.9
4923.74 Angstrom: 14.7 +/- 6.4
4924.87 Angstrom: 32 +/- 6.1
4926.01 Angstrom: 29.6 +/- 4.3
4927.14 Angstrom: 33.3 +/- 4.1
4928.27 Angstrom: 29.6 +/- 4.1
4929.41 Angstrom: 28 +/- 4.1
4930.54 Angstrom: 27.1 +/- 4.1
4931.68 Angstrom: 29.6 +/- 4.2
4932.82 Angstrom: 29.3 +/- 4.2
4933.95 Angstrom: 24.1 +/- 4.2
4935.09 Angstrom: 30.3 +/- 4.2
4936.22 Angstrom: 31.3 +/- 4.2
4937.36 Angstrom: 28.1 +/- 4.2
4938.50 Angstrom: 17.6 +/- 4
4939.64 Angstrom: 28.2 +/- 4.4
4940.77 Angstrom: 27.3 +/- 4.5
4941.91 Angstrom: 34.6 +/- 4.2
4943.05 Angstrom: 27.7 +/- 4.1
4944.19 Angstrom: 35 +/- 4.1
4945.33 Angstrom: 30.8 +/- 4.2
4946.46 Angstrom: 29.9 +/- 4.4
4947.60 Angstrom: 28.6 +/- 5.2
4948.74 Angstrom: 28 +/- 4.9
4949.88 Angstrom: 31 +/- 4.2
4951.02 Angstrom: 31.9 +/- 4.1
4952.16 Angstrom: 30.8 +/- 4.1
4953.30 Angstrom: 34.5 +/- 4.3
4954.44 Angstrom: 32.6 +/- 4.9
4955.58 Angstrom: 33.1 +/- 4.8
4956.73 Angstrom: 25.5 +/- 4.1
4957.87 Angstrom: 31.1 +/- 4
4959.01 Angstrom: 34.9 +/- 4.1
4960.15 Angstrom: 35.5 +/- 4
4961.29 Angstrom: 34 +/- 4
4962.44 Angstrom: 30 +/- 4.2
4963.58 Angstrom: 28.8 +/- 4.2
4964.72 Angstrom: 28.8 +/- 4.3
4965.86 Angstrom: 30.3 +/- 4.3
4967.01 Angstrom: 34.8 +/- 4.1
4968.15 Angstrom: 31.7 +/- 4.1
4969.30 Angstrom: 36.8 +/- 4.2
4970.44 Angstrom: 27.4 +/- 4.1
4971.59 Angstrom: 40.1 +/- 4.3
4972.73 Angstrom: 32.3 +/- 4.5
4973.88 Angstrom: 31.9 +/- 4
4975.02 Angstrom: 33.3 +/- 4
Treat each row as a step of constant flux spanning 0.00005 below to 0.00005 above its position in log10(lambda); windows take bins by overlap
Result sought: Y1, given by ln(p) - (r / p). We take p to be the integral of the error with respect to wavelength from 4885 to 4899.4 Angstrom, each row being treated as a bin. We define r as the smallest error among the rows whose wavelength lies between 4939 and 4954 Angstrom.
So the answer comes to 4.05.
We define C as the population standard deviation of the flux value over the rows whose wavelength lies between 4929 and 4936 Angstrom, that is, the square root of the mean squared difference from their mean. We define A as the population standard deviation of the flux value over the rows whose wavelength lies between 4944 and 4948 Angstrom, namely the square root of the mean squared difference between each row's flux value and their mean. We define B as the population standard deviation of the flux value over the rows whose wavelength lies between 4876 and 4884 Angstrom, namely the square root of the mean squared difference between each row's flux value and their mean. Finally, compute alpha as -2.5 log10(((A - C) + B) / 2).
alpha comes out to 0.1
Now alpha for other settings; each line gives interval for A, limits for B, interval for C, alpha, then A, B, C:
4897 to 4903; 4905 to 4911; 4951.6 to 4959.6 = -1.1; 3.9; 4.50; 2.9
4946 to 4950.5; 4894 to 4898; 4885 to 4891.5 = 0.9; 1.2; 2.73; 3.0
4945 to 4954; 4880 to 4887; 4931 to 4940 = 1.5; 1.9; 2.80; 4.2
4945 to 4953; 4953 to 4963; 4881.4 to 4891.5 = 1.2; 1.3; 2.95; 3.6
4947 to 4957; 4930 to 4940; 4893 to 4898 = -0.8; 2.7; 3.95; 2.4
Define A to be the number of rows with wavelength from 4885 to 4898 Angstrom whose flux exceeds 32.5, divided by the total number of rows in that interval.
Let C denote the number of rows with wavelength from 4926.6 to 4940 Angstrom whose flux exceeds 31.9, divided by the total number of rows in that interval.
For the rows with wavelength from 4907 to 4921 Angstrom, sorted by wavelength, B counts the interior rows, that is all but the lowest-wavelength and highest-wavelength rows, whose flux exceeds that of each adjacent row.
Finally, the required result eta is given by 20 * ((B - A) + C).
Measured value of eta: 40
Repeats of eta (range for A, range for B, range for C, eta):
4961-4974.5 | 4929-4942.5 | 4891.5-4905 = 60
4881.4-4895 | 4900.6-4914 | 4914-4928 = 65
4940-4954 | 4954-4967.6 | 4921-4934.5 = 38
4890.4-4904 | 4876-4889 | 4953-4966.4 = 85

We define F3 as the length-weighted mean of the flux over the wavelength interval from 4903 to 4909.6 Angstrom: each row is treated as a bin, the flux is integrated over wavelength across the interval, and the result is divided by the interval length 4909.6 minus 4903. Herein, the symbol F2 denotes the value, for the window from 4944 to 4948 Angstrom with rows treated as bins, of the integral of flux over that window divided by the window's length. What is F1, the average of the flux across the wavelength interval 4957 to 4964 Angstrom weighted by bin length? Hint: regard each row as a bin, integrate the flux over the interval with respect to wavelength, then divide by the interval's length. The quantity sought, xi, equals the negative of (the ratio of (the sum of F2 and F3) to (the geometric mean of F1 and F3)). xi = -1.96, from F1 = 32.2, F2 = 30.9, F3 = 29.9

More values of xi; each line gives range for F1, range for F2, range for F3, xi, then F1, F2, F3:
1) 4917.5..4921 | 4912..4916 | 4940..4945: -2.11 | 27.2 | 30.3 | 31.0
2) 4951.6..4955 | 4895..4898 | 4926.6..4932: -1.91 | 32.6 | 29.9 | 29.5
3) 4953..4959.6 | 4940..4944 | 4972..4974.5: -1.95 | 31.8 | 30.3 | 32.7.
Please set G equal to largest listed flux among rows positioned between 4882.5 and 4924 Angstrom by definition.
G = 40.6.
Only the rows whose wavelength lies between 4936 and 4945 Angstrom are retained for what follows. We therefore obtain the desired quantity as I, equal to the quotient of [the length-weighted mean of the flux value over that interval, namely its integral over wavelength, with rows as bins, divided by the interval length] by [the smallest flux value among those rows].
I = 1.63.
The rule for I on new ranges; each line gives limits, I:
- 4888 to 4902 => 1.32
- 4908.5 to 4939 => 1.91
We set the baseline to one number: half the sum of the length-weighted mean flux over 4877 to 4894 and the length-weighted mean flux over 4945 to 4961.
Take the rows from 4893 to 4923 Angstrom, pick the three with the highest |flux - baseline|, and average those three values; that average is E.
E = 10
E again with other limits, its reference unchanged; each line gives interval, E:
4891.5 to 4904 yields 7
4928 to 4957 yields 8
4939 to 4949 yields 4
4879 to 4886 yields 3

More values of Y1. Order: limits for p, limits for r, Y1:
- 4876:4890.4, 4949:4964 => 4.06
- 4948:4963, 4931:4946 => 4.10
